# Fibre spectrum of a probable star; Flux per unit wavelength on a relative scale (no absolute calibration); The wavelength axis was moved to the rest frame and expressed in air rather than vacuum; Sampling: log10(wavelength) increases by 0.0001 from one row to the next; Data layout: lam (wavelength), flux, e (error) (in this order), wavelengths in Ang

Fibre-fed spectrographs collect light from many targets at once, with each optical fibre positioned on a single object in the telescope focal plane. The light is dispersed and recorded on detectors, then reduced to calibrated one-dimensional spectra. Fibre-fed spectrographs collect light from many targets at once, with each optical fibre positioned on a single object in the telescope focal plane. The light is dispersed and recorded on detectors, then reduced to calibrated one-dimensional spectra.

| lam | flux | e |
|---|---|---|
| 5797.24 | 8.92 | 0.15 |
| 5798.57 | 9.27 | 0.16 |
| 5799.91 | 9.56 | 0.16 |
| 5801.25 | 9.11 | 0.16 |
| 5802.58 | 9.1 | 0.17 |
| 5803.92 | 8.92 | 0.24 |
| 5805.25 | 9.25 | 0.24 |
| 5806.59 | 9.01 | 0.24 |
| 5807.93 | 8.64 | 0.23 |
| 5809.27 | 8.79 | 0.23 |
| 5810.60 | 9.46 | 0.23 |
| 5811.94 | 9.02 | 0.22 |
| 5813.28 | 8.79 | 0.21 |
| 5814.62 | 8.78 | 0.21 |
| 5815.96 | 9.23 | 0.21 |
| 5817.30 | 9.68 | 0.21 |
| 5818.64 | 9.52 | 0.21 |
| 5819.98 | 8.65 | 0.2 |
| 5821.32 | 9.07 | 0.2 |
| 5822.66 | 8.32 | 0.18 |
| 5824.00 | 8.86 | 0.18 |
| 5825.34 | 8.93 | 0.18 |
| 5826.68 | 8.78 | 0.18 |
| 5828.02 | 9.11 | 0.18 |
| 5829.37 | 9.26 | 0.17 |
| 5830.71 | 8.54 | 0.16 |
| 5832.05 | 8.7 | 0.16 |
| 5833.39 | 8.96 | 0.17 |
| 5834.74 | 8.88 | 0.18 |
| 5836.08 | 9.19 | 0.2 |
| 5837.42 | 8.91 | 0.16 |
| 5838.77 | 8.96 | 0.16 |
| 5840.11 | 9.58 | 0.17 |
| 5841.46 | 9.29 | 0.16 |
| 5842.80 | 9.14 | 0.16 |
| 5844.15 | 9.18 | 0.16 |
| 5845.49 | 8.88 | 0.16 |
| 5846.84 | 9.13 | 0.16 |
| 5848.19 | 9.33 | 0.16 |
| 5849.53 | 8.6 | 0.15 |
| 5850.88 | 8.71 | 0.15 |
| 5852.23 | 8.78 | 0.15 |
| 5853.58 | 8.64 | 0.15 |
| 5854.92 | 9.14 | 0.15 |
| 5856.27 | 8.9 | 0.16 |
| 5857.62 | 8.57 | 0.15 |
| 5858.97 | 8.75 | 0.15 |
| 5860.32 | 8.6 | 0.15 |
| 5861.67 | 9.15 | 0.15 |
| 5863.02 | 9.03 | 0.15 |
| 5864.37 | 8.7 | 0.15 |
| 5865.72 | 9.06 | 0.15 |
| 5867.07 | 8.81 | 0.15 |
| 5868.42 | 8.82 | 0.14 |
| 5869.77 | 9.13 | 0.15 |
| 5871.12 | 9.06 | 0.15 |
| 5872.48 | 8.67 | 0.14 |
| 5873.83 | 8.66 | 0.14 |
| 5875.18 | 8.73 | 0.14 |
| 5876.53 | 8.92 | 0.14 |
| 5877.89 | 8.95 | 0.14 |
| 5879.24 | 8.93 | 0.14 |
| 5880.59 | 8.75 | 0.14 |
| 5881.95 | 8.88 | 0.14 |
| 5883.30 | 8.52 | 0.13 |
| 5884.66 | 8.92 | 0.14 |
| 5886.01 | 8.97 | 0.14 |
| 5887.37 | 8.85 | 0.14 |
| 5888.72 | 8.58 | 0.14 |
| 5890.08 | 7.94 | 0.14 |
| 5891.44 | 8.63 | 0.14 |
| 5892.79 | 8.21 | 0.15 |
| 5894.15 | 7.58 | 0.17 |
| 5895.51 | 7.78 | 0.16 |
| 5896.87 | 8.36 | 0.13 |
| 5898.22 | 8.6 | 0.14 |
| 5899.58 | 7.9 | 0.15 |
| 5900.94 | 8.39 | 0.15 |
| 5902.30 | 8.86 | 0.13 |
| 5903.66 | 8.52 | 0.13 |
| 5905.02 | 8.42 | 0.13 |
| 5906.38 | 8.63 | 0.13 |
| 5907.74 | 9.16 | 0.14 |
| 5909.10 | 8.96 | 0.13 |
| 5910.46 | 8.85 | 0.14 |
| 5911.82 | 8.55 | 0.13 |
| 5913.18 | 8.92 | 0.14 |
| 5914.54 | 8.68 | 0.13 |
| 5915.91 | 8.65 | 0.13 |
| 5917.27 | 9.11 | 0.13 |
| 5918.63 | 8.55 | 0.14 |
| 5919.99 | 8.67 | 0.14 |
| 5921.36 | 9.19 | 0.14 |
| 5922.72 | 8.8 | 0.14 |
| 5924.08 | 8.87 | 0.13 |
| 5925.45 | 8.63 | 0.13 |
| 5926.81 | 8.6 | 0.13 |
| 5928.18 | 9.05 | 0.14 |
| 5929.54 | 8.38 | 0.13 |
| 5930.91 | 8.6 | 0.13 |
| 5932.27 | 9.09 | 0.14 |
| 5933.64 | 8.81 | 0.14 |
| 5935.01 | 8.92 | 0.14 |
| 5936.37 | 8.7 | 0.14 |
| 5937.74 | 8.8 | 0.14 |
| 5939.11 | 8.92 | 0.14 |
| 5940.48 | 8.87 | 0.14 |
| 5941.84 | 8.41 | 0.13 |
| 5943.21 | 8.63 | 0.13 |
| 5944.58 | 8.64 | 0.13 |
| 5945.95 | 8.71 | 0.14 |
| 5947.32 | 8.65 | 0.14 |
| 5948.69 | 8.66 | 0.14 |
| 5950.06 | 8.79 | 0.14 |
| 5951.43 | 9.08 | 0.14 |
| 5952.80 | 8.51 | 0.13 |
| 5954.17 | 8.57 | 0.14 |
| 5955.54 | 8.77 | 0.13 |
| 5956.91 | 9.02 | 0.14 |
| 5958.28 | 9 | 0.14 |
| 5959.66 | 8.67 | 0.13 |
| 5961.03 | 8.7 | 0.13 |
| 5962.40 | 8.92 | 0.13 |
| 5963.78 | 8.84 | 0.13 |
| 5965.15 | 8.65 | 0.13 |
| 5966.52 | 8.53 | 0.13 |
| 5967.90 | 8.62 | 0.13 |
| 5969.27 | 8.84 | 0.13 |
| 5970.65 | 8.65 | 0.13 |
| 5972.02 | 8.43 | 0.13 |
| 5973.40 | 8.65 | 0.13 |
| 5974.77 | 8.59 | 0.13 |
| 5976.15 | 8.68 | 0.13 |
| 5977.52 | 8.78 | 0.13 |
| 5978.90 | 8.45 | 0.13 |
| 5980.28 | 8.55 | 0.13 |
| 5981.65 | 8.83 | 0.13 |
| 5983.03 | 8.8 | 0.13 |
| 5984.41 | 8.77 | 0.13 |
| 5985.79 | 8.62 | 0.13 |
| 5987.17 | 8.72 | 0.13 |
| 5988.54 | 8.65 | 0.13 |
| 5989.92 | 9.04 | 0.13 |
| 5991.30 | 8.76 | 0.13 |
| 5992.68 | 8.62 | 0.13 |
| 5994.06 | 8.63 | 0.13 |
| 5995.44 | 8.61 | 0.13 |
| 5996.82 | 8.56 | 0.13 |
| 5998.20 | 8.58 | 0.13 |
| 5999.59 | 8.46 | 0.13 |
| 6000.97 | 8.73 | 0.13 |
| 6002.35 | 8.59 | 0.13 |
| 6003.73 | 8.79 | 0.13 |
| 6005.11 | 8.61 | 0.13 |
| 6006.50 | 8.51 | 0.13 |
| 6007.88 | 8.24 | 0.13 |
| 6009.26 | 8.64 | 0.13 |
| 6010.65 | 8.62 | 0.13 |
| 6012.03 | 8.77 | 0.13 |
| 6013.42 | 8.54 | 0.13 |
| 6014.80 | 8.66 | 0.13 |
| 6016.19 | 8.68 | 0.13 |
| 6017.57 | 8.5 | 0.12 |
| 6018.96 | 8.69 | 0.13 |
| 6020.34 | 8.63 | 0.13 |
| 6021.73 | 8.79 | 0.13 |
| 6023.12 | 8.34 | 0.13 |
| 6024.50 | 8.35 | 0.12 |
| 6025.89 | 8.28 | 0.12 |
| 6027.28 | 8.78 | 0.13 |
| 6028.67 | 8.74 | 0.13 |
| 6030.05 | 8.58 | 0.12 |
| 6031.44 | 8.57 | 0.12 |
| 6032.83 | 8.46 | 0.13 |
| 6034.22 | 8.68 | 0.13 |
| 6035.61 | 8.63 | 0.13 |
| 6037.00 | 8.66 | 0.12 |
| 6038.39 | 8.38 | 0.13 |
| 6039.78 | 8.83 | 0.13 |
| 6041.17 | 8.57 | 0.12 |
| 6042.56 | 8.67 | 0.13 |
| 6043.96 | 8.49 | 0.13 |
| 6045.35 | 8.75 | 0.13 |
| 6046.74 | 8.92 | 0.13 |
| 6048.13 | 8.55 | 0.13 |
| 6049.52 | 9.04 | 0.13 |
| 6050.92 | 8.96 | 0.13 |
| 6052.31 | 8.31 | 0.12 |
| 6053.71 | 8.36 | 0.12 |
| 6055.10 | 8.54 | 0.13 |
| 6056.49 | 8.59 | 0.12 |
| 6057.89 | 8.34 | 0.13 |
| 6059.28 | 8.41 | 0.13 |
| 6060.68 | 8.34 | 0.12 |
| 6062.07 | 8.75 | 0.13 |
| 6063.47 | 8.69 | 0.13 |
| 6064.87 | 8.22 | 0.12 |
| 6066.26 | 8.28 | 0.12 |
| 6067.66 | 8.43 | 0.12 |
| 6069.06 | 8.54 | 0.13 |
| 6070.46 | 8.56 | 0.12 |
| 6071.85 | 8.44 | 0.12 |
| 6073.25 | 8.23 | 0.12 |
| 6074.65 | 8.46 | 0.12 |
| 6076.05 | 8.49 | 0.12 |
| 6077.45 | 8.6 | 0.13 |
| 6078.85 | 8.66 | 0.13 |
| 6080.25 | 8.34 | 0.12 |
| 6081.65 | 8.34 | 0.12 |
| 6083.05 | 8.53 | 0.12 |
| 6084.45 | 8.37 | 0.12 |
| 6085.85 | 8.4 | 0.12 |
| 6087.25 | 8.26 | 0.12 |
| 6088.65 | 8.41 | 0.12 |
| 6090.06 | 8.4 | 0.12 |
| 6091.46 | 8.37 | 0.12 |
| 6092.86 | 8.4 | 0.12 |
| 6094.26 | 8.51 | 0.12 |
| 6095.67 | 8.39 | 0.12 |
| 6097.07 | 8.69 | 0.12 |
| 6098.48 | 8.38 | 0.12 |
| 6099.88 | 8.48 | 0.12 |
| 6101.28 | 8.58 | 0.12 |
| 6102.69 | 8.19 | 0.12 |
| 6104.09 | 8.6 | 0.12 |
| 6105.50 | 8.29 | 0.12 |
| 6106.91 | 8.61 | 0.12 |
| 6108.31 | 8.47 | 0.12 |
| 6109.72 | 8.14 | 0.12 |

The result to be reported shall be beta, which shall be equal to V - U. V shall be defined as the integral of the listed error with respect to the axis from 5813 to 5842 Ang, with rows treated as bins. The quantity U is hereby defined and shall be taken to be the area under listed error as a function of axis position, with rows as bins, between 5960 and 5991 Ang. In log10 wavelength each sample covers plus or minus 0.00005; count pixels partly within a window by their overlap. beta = 1.3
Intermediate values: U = 4.03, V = 5.3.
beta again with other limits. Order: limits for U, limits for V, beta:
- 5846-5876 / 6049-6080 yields -0.6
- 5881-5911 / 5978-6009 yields -0.2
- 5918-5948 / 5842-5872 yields 0.5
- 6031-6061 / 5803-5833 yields 2.3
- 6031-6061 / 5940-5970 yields 0.2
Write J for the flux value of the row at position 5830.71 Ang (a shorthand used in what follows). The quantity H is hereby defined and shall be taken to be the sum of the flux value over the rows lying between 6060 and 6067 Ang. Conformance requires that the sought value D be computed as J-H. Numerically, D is -33.7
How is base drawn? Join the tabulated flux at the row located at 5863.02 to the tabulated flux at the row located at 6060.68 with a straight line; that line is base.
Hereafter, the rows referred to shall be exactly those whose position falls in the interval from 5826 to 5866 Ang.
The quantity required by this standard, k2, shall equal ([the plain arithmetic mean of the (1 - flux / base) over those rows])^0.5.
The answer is 0.124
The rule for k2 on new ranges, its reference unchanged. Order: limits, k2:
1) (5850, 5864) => 0.157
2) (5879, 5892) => 0.169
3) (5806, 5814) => 0.169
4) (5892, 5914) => 0.214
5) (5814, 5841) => 0.132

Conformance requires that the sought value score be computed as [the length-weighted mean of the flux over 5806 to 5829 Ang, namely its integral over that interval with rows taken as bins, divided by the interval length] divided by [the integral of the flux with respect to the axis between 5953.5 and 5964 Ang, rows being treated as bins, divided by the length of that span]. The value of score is 1.02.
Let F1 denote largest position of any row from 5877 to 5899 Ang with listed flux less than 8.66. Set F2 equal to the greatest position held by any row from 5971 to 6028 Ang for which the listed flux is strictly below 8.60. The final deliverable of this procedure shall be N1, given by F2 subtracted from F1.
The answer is -127.7 Ang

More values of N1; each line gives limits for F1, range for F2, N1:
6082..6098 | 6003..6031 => 65.6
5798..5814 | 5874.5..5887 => -75.4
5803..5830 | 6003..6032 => -208.8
